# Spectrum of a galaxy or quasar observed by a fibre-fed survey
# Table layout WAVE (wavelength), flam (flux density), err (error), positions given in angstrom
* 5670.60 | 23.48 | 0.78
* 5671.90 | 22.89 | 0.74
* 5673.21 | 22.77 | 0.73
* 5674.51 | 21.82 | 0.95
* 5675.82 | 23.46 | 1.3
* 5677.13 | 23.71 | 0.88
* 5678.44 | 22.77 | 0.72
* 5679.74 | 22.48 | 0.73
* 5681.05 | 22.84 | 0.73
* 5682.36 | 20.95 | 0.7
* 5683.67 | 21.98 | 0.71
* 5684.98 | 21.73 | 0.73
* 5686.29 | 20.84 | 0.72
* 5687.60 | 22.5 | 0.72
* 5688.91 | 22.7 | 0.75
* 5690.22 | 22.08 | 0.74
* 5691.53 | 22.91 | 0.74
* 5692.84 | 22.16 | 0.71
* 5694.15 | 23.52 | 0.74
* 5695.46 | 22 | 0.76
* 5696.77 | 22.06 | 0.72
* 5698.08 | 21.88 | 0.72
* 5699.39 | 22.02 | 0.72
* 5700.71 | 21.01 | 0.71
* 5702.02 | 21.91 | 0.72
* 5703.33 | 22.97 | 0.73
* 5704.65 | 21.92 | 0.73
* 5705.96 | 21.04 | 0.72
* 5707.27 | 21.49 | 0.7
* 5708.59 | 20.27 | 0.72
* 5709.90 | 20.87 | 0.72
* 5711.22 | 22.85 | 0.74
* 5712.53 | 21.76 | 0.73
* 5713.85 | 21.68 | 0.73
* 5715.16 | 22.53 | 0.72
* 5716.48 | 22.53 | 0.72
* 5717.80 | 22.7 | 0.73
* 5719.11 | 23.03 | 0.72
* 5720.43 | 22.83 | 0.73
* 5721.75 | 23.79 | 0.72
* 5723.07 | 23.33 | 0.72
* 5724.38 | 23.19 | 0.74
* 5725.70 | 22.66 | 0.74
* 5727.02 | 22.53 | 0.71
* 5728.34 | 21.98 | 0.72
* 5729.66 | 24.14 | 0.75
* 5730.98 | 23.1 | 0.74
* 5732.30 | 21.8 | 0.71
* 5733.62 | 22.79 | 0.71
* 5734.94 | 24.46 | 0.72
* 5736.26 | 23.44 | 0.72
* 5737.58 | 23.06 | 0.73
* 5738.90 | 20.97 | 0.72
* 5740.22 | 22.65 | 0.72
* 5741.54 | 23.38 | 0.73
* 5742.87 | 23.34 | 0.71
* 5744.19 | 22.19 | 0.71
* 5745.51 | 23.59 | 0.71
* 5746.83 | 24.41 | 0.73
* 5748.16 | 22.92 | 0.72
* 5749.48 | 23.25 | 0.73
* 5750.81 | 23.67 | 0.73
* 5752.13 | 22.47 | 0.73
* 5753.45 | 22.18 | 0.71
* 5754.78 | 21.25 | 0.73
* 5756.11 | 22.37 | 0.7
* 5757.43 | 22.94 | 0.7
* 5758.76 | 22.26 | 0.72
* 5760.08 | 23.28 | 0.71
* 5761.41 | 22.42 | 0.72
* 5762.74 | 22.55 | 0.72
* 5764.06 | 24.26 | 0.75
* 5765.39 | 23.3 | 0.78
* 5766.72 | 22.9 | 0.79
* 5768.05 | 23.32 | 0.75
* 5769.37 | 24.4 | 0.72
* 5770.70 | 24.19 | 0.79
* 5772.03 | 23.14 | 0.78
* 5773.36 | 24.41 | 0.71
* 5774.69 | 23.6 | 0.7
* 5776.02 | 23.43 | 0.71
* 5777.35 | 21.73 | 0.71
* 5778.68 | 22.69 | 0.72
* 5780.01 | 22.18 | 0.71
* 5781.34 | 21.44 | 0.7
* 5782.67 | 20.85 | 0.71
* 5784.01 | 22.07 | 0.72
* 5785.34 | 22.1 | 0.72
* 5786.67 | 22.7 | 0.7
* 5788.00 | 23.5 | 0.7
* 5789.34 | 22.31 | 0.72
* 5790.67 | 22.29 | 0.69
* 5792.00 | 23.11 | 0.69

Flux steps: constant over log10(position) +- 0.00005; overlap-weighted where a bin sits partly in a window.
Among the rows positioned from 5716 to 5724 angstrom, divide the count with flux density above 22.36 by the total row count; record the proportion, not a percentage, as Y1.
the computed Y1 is 1.0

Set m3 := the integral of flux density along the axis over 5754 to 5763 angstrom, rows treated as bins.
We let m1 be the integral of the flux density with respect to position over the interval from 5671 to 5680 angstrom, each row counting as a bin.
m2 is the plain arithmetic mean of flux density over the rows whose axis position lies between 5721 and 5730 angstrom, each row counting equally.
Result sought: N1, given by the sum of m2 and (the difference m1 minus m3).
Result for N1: 27.5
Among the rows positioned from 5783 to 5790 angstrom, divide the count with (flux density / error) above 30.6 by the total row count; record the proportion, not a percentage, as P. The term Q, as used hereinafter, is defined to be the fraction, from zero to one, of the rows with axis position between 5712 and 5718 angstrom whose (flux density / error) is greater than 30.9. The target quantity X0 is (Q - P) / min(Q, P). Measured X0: -0.7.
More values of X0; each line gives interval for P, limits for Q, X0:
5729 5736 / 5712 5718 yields -0.7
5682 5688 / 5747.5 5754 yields 1.0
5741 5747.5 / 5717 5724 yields 0.0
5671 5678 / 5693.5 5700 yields -1.0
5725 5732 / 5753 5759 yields 0.0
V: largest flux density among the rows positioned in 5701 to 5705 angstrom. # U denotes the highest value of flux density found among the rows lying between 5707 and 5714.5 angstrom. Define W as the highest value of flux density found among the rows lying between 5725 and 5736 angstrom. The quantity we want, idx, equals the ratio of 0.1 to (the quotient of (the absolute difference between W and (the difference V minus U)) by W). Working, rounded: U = 22.85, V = 22.97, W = 24.46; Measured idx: 0.100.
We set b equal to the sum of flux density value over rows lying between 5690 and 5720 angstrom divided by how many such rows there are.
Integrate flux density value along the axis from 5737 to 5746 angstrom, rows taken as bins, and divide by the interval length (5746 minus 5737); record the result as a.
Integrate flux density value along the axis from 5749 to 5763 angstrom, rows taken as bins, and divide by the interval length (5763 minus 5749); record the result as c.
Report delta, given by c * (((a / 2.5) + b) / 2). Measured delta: 352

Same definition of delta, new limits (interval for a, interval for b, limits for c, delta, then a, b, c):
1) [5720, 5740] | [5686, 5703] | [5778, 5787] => 344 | 22.9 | 22.12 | 22.0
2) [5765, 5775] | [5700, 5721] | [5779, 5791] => 348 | 23.7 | 21.96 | 22.2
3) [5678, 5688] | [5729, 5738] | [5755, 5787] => 366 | 22.0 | 23.26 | 22.8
